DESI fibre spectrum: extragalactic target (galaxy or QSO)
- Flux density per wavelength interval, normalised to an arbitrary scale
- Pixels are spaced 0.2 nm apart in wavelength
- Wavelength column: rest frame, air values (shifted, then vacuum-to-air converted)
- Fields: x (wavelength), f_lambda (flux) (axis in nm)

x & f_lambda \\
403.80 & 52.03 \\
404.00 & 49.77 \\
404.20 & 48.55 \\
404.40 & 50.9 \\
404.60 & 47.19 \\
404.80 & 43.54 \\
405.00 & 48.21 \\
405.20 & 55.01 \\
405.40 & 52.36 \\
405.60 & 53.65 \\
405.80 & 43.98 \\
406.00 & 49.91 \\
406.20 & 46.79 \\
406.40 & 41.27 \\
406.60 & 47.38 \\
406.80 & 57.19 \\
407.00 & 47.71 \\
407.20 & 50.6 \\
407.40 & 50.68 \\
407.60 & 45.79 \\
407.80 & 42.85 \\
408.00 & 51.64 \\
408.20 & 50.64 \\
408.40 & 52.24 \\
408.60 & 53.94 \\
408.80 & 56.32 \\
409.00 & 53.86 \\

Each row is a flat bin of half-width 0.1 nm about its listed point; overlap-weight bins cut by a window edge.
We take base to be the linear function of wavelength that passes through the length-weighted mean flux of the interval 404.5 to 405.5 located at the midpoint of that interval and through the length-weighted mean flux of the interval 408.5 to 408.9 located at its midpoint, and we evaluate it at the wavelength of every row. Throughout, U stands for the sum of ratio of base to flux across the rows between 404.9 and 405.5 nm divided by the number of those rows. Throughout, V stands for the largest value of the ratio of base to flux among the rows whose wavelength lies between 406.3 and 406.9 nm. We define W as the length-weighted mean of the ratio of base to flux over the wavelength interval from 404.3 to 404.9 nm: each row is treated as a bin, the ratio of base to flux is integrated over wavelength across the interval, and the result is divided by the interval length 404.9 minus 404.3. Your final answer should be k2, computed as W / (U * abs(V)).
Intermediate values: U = 0.96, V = 1.25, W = 1.03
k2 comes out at 0.87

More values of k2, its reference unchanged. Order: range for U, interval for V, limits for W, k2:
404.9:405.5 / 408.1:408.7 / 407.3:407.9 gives 1.12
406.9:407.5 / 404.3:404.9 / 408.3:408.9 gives 0.85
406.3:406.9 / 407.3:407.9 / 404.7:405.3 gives 0.75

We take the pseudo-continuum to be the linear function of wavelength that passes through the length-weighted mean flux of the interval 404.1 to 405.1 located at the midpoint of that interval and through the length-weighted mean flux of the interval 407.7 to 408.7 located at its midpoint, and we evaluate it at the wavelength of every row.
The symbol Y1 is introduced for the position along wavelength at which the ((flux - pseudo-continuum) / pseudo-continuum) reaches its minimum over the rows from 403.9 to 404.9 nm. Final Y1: 404.80 nm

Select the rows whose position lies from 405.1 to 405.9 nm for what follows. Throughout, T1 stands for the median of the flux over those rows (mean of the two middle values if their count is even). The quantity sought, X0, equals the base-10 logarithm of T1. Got 1.72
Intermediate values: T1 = 53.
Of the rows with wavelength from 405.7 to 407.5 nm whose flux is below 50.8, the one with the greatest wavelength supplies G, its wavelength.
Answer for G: 407.40 nm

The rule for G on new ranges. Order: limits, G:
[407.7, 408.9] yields 408.20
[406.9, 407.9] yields 407.80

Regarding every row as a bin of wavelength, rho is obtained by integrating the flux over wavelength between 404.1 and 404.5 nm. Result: 19.9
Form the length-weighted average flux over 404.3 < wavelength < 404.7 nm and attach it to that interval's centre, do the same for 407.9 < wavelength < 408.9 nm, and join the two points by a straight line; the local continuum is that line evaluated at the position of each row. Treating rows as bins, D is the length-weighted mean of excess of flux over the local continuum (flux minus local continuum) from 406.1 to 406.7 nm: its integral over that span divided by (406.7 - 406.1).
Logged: -6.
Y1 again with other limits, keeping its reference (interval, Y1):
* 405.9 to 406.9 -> 406.40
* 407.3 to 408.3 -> 407.80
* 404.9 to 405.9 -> 405.80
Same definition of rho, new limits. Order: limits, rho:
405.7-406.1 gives 18.8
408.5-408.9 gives 22.1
